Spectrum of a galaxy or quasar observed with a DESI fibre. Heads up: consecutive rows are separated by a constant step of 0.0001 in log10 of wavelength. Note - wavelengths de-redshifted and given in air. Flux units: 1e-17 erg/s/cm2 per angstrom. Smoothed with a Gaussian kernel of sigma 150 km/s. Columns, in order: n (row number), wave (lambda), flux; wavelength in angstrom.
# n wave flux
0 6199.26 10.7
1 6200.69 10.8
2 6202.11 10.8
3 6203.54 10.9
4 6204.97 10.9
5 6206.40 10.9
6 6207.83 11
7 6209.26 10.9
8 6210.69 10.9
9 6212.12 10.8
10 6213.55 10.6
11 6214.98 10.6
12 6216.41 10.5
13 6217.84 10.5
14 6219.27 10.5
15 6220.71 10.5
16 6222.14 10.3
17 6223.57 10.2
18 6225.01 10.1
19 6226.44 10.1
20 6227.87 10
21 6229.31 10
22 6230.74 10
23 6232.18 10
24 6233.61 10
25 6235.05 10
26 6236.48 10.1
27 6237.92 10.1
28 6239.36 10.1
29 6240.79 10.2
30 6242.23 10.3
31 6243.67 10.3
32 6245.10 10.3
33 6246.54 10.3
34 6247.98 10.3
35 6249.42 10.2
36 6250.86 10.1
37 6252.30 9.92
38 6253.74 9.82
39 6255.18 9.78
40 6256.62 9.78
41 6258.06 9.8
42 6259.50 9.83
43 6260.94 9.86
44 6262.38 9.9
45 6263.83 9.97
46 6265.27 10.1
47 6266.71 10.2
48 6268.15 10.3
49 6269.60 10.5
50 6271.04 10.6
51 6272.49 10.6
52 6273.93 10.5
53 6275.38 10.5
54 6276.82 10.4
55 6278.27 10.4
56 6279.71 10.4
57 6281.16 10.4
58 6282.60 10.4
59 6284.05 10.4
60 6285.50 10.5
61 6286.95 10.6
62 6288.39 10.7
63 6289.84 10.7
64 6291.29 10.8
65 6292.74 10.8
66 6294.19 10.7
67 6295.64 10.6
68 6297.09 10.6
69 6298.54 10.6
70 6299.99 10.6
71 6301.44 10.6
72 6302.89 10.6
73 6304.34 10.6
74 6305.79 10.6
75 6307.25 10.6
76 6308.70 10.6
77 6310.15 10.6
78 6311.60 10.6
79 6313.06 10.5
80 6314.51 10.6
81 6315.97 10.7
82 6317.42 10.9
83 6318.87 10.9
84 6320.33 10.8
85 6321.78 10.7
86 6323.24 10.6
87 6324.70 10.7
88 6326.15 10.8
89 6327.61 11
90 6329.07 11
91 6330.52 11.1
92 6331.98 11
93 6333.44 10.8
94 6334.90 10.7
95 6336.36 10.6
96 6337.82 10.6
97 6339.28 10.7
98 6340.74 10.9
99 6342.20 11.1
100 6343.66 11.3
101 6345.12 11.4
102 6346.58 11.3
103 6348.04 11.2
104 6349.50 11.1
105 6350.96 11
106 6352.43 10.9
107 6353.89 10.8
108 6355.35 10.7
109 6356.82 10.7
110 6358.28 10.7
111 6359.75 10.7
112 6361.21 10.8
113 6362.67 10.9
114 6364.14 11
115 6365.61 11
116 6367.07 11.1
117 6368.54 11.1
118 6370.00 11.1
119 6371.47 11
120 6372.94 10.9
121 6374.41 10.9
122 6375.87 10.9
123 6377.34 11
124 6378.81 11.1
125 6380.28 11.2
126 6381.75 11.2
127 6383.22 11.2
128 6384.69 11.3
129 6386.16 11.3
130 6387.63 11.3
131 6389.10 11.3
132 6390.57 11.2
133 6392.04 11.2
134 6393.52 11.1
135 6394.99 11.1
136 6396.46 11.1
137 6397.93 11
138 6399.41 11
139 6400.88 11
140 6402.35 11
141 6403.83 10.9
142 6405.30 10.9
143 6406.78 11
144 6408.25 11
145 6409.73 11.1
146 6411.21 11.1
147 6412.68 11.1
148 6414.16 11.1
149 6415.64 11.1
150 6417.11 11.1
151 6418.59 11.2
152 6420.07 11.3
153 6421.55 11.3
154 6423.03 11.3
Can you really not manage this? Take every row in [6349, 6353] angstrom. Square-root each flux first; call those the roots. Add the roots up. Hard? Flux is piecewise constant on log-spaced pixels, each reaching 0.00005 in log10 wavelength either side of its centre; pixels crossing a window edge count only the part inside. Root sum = 9.9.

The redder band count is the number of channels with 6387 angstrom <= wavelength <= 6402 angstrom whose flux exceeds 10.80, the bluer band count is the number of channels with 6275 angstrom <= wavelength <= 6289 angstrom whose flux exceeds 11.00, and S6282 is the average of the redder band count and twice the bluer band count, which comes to 5.0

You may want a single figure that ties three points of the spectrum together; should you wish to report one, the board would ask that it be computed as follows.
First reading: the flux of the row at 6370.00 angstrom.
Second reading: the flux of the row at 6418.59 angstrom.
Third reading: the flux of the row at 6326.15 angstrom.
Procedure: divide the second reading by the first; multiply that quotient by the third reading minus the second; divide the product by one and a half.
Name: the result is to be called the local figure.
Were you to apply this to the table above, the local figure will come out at -0.3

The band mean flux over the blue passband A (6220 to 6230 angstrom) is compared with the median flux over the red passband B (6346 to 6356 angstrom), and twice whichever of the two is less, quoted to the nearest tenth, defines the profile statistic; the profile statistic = 20.3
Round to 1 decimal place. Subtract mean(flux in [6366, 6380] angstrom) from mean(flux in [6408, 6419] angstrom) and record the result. 0.1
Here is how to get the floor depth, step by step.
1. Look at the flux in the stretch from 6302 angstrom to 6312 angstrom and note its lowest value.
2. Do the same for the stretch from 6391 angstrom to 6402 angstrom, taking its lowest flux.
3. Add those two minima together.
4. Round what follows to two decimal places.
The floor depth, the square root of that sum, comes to 4.65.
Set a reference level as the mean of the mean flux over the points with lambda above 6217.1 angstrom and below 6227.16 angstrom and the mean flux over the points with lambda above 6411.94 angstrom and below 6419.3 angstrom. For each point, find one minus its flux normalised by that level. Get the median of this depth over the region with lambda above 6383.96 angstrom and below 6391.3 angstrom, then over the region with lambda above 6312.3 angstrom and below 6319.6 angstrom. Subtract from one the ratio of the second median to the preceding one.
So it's 1.0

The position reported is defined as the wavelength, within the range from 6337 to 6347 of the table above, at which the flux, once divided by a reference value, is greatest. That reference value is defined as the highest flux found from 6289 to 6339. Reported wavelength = 6345.12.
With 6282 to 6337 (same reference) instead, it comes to 6330.52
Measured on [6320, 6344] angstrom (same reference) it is 6343.66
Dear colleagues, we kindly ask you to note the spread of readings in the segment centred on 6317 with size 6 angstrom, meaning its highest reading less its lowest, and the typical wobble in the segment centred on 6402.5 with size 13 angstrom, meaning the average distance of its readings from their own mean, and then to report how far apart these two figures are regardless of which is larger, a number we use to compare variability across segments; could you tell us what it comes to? 0.26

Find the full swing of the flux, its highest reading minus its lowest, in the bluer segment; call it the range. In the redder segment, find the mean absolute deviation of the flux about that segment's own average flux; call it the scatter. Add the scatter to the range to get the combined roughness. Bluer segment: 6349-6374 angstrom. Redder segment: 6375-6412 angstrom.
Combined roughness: 0.50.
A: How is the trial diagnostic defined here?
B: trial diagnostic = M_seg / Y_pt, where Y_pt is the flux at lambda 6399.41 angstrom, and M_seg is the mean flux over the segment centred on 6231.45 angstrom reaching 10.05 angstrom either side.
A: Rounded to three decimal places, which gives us 0.917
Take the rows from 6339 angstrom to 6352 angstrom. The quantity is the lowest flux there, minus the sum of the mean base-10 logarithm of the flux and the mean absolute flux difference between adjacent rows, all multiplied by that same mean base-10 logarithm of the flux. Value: 10.0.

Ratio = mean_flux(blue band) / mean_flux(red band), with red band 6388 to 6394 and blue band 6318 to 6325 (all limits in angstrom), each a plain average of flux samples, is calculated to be 0.96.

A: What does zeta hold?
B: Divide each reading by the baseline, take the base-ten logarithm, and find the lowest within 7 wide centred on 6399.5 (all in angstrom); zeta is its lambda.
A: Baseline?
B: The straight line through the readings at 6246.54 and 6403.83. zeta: 6402.35 angstrom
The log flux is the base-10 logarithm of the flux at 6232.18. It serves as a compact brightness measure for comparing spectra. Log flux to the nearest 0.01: 1.00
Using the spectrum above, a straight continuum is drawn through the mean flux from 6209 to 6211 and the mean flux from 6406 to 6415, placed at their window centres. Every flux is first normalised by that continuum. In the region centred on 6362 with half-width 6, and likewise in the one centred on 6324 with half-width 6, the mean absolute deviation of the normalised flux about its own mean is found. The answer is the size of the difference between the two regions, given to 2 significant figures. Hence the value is 0.0018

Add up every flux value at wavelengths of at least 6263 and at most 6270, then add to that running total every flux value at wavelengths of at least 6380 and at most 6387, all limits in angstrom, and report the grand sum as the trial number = 107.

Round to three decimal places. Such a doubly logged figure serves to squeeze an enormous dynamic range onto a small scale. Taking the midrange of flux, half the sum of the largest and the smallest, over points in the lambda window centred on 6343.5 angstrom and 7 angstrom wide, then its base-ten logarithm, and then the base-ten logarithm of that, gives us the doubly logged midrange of 0.020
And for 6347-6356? 0.017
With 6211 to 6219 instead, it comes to 0.012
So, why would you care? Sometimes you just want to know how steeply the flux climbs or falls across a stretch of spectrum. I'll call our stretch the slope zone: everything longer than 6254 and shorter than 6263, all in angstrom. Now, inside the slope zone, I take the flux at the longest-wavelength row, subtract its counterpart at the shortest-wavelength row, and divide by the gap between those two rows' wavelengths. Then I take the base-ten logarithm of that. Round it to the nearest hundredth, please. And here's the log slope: -1.78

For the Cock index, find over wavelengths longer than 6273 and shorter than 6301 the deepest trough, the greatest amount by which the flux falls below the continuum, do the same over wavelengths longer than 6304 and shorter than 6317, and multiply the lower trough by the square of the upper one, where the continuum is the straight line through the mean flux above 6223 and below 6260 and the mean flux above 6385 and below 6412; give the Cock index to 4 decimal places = -0.0001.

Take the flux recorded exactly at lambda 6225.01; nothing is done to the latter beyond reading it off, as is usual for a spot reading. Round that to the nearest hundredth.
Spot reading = 10.10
